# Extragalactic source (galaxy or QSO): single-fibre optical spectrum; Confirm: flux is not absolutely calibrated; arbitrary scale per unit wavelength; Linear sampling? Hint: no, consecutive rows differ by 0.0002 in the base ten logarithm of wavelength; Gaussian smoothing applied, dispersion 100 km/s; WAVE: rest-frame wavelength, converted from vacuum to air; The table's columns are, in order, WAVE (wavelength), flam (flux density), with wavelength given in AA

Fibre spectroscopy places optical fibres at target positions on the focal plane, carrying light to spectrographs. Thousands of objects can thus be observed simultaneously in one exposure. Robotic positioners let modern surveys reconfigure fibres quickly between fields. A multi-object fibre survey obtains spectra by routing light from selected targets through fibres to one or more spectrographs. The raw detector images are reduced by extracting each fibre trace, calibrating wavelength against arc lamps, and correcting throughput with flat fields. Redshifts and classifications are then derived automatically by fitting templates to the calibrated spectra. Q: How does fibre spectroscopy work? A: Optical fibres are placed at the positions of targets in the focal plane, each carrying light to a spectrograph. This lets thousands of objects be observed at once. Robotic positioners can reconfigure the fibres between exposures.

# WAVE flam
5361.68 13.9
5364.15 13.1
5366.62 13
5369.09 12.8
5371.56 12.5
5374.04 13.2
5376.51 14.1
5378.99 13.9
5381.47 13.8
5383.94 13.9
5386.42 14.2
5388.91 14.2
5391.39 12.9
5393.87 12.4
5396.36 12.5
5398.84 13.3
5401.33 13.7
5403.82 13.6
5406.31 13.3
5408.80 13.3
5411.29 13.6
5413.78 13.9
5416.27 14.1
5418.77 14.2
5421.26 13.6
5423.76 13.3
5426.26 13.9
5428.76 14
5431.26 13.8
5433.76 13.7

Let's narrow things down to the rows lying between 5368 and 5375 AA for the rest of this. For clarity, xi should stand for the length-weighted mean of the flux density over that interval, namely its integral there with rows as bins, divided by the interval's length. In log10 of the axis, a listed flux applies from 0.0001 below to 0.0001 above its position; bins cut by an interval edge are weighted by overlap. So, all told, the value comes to 12.8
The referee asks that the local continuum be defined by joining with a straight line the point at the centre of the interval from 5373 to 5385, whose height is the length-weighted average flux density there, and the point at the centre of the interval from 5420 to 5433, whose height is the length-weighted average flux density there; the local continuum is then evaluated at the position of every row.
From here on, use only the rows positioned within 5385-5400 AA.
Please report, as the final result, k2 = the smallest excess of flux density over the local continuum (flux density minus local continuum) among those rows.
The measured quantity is -1.37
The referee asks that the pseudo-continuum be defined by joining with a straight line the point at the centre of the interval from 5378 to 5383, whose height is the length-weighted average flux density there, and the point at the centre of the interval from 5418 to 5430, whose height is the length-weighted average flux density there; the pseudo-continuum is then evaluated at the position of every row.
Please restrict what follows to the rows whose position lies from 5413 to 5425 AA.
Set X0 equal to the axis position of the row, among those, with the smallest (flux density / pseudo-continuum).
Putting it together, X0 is 5423.76 AA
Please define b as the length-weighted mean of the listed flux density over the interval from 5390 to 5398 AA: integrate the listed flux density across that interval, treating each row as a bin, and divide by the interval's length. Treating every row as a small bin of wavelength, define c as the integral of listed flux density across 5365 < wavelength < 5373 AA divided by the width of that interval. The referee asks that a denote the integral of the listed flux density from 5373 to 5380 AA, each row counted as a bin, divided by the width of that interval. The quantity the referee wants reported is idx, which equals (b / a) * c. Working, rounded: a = 13.75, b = 12.7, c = 12.8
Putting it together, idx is 11.8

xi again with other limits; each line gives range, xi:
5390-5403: 13.0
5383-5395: 13.5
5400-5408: 13.5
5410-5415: 13.8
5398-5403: 13.5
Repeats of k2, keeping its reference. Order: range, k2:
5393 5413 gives -1.37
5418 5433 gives -0.43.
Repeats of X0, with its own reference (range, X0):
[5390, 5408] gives 5393.87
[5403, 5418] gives 5406.31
